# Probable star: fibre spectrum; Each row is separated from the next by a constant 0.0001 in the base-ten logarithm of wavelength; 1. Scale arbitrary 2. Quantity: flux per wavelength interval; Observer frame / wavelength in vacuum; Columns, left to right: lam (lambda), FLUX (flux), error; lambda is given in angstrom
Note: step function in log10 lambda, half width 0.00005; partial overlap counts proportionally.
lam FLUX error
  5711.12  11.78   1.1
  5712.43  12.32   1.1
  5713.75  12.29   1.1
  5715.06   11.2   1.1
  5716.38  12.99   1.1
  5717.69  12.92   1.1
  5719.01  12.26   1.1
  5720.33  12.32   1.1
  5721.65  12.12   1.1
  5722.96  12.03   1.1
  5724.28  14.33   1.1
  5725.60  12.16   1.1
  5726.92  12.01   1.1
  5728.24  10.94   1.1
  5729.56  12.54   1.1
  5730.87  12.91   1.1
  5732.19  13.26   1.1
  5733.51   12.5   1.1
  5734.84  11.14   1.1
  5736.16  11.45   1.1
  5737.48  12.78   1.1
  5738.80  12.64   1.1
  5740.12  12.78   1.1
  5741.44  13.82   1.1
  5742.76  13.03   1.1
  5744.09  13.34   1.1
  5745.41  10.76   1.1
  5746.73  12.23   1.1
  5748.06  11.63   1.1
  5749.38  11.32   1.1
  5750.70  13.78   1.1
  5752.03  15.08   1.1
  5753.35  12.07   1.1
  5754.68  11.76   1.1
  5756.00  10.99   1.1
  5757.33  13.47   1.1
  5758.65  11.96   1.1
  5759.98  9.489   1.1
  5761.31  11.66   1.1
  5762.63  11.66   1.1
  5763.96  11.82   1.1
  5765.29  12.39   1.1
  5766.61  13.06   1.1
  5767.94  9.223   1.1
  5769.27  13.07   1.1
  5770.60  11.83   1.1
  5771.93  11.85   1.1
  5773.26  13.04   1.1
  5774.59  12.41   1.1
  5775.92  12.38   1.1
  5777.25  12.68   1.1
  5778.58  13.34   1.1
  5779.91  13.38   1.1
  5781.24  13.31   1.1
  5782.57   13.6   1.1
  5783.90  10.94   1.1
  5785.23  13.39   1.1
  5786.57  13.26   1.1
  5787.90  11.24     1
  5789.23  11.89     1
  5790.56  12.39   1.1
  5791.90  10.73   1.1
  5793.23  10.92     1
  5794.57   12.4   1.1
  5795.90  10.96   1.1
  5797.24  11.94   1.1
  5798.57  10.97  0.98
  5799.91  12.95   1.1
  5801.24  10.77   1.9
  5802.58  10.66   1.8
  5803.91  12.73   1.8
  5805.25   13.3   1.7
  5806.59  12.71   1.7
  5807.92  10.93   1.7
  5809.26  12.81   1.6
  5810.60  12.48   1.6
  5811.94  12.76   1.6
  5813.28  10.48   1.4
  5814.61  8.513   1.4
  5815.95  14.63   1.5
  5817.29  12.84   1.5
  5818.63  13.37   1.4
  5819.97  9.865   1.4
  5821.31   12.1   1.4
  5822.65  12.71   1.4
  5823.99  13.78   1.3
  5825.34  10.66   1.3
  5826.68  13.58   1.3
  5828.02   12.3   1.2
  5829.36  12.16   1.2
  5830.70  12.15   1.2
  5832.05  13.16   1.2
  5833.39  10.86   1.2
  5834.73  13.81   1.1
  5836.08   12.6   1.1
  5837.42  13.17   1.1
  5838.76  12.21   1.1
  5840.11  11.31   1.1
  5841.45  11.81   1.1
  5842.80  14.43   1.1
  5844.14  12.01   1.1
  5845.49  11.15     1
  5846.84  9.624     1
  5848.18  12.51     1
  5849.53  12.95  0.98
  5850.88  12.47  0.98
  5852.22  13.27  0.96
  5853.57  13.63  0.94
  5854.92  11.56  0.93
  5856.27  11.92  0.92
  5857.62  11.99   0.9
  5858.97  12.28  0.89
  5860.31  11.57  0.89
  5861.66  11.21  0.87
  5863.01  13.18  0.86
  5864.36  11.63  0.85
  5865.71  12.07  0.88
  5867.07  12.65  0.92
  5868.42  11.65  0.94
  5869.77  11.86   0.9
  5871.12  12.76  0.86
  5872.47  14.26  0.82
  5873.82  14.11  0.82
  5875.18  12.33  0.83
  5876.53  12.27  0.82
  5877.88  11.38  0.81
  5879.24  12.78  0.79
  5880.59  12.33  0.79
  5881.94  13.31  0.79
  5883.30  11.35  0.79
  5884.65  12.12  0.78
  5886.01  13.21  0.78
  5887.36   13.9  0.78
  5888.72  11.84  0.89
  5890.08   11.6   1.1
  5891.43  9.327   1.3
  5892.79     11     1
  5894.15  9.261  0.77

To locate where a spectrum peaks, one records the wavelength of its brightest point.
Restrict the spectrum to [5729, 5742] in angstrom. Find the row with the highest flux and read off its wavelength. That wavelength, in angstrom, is 5741.44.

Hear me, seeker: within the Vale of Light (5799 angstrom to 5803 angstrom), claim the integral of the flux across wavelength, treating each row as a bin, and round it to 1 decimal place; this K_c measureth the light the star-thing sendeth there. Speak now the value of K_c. 45.9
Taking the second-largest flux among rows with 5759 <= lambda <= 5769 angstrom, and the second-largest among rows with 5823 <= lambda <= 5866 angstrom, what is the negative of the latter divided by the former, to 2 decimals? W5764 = -1.11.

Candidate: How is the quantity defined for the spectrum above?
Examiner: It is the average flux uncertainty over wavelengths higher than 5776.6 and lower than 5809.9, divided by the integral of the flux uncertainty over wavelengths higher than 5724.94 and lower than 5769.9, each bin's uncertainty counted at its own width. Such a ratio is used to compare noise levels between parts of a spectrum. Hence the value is 0.026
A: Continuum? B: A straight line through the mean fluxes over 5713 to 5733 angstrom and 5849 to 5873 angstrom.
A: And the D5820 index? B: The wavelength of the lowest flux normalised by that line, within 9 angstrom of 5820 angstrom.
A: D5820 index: 5814.61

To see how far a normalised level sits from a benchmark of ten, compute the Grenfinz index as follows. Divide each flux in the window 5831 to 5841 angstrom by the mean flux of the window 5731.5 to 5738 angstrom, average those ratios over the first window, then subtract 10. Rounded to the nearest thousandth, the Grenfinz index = -8.982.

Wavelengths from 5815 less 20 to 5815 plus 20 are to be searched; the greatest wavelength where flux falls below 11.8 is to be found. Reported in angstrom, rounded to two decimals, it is 5833.39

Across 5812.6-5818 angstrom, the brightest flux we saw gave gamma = 14.63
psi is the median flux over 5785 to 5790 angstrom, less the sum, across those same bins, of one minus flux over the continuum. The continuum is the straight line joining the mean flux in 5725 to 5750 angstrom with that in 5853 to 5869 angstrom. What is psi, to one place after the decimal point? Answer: 12.7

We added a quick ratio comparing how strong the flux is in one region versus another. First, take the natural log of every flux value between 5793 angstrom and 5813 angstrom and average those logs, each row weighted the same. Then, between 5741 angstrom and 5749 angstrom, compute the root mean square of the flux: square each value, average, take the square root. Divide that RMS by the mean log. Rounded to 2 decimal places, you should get 5.05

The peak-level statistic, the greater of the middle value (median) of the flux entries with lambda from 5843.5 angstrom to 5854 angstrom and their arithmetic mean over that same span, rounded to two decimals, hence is 12.49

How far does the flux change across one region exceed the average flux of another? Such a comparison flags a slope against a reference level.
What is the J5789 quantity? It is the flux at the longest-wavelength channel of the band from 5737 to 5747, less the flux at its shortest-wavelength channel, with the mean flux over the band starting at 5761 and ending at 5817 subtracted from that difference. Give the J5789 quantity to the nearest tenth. -12.6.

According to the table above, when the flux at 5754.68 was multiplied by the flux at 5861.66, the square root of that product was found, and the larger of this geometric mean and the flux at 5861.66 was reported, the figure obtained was 11.5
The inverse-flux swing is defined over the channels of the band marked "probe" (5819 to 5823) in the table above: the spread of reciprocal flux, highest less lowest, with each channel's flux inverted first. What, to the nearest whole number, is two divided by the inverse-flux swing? 88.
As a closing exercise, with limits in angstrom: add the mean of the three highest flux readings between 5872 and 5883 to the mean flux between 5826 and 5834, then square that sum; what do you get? 690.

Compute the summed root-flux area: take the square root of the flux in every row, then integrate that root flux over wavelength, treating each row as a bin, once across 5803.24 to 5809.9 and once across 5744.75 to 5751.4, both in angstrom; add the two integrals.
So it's 46.5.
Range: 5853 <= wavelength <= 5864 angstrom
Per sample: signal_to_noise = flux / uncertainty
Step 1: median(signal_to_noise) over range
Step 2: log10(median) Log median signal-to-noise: 1.12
